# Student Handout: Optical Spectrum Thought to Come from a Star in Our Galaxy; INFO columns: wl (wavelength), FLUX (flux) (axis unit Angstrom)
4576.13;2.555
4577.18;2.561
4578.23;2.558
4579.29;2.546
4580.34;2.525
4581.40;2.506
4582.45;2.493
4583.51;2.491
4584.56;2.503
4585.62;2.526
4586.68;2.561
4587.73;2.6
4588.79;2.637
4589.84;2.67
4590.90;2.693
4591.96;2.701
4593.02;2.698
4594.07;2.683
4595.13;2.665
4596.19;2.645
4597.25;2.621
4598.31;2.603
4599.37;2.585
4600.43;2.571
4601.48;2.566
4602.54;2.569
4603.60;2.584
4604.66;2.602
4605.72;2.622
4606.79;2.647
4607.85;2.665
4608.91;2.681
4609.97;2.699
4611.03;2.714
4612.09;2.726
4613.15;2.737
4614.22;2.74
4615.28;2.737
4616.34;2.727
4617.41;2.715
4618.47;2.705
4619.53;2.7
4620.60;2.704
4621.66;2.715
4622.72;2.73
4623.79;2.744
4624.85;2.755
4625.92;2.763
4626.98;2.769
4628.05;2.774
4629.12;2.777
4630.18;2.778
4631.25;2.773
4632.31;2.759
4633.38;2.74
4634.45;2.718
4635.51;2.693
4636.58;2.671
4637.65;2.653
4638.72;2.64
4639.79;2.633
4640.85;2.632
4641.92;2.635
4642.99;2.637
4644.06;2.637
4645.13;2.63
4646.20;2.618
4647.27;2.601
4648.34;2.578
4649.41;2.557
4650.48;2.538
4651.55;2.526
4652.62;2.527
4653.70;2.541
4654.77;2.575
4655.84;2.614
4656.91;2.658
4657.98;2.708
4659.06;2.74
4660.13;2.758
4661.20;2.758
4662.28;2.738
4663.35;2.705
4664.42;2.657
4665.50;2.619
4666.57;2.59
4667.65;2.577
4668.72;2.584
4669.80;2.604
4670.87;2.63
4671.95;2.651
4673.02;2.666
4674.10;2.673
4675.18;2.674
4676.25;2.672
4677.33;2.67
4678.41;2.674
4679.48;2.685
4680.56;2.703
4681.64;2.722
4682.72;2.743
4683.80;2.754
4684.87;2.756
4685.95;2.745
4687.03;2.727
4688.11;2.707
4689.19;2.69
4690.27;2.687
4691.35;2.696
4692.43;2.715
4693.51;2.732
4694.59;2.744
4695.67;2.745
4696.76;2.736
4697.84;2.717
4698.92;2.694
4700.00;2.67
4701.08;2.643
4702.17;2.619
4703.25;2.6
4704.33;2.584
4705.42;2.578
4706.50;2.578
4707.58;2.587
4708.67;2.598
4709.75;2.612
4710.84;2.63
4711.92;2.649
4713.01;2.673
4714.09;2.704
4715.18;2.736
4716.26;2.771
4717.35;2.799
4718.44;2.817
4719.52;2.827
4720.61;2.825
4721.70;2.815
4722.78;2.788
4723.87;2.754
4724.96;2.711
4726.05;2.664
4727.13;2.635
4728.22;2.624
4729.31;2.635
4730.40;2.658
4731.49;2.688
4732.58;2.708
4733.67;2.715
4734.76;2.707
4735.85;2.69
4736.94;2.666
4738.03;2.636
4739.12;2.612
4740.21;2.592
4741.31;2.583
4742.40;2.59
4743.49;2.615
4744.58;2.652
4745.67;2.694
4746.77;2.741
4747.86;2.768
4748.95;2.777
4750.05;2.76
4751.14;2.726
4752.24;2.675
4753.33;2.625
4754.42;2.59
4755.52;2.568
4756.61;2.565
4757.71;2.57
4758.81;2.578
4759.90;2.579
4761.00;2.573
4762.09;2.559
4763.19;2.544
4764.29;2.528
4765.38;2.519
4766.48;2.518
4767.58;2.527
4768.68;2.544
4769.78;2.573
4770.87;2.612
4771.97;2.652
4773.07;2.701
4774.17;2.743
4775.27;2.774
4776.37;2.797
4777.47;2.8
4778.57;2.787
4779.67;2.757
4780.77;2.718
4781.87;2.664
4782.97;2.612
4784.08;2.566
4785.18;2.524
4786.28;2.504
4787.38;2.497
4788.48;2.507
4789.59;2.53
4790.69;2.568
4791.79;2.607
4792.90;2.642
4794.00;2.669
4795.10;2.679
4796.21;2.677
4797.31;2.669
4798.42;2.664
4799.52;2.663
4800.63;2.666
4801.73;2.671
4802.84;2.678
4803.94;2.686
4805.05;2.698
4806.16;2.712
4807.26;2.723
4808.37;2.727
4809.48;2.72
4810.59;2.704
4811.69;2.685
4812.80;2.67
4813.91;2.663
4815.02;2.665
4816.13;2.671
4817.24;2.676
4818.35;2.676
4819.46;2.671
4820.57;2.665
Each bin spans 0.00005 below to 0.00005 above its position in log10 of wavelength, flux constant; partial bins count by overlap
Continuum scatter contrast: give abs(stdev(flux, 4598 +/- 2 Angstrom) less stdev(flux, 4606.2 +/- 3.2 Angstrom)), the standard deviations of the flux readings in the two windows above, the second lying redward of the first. 0.01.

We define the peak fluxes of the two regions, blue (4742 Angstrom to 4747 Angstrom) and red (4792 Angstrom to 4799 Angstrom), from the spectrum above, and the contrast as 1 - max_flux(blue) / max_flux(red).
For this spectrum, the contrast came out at -0.023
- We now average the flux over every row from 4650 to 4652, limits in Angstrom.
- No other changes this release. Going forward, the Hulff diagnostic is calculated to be 2.53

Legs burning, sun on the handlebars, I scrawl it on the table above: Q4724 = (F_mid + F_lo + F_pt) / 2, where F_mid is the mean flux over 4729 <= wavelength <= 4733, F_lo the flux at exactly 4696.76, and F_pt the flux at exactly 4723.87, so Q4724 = 4.08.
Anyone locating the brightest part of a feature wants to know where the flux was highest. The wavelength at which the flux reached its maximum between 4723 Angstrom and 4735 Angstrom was 4723.87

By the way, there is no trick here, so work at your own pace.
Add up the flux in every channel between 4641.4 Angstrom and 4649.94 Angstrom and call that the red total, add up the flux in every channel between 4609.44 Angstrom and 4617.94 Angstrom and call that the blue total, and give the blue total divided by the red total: 1.04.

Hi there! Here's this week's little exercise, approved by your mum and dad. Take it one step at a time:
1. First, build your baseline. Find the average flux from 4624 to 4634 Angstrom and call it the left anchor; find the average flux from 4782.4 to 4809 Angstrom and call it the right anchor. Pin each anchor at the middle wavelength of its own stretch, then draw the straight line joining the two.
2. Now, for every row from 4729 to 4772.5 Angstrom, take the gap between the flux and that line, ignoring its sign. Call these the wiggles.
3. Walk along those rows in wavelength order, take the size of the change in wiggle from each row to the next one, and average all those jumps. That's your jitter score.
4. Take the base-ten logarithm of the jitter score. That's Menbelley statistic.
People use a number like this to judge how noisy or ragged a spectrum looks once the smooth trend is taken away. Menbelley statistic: -1.7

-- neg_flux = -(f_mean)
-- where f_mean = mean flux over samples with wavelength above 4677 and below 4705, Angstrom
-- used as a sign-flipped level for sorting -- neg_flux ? -2.70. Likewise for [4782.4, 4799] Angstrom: -2.59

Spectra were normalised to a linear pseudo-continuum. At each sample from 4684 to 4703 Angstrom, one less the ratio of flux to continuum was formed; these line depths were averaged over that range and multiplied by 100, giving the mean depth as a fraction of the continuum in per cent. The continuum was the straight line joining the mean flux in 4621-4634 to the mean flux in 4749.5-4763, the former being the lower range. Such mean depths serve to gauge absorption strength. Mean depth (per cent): -0.9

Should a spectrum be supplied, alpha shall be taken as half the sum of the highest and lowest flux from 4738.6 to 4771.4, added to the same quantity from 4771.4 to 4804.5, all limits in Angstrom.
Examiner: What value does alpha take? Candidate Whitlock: 5.30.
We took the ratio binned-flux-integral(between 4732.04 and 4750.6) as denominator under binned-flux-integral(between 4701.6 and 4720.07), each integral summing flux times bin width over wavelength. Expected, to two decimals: 0.99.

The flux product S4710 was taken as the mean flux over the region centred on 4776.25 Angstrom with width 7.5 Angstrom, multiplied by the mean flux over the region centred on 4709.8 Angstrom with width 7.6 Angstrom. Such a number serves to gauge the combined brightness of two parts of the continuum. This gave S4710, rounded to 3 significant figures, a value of 7.24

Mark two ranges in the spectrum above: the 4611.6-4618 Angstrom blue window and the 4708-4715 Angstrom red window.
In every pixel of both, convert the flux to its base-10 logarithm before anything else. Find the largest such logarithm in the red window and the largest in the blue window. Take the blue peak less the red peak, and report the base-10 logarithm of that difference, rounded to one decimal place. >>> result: -2.2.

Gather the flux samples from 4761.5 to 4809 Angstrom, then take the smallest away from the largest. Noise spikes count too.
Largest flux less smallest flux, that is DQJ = 0.30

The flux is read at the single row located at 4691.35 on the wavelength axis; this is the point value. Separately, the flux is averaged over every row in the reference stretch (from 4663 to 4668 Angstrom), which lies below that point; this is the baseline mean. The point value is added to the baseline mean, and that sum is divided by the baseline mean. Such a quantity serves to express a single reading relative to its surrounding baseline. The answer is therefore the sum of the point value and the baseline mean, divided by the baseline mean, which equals 2.03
